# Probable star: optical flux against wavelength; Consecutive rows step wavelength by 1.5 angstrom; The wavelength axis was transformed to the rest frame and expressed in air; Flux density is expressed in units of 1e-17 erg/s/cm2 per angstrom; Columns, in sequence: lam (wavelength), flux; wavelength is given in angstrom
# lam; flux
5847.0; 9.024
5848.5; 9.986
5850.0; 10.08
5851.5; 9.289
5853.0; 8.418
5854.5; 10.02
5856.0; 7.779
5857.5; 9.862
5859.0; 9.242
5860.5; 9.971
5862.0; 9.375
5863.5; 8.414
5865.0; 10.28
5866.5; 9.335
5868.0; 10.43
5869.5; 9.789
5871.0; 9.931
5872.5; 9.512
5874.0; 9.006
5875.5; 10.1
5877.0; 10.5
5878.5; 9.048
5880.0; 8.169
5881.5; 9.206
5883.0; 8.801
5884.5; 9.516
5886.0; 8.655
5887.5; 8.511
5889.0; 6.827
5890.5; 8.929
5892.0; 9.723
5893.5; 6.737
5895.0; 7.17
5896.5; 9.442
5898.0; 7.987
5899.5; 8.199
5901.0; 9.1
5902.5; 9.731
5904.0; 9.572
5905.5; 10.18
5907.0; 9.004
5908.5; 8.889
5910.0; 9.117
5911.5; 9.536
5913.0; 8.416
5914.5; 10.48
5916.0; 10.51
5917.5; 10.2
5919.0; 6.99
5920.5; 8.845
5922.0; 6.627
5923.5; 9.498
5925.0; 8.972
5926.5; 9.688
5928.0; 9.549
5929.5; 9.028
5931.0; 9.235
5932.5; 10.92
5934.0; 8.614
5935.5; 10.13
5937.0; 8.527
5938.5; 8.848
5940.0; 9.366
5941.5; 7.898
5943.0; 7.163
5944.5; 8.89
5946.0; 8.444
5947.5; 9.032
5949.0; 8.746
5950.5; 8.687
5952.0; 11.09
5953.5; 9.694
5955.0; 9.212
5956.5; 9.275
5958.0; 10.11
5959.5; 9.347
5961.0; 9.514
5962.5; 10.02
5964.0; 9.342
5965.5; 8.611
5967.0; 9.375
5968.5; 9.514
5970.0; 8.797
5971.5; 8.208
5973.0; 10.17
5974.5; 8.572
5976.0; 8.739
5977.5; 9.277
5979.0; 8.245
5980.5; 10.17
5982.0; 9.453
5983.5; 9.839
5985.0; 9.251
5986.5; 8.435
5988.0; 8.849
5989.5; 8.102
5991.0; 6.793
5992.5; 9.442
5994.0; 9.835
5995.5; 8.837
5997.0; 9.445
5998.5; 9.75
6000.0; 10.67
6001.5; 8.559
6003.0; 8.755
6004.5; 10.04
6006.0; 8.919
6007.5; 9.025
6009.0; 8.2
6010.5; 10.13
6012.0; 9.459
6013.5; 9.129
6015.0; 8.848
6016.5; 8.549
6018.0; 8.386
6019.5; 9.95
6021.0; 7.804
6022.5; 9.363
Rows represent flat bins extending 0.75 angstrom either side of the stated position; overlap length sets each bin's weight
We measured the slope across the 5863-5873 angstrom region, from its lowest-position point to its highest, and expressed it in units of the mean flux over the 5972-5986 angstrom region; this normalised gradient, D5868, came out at 0.013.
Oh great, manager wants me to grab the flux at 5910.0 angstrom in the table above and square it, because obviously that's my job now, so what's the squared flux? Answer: 83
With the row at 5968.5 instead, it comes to 91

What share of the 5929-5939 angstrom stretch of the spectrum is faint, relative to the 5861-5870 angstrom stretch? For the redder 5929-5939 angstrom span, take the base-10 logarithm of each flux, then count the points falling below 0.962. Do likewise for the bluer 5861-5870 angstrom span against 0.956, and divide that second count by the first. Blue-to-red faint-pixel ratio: 0.25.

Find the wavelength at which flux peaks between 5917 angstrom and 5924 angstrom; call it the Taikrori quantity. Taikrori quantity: 5917.5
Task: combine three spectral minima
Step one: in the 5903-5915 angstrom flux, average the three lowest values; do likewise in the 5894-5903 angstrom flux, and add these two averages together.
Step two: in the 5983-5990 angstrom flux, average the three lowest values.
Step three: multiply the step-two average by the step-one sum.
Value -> 140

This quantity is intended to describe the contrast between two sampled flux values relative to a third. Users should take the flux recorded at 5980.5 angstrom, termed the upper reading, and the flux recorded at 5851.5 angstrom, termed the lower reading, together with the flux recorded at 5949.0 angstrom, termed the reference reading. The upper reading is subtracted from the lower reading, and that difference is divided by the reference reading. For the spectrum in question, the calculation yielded -0.10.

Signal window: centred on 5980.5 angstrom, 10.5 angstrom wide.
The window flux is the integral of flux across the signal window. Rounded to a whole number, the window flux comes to 97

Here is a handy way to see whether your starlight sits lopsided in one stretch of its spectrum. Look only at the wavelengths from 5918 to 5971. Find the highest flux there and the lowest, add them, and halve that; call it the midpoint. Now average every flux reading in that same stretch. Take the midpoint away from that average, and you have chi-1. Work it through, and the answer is 0.22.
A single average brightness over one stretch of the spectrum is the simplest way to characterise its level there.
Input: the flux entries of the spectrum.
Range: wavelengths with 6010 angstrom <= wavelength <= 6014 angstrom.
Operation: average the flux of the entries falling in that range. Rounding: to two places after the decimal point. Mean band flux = 9.57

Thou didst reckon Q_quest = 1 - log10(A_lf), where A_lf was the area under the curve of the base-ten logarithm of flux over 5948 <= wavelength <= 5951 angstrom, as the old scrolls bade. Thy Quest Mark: 0.55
